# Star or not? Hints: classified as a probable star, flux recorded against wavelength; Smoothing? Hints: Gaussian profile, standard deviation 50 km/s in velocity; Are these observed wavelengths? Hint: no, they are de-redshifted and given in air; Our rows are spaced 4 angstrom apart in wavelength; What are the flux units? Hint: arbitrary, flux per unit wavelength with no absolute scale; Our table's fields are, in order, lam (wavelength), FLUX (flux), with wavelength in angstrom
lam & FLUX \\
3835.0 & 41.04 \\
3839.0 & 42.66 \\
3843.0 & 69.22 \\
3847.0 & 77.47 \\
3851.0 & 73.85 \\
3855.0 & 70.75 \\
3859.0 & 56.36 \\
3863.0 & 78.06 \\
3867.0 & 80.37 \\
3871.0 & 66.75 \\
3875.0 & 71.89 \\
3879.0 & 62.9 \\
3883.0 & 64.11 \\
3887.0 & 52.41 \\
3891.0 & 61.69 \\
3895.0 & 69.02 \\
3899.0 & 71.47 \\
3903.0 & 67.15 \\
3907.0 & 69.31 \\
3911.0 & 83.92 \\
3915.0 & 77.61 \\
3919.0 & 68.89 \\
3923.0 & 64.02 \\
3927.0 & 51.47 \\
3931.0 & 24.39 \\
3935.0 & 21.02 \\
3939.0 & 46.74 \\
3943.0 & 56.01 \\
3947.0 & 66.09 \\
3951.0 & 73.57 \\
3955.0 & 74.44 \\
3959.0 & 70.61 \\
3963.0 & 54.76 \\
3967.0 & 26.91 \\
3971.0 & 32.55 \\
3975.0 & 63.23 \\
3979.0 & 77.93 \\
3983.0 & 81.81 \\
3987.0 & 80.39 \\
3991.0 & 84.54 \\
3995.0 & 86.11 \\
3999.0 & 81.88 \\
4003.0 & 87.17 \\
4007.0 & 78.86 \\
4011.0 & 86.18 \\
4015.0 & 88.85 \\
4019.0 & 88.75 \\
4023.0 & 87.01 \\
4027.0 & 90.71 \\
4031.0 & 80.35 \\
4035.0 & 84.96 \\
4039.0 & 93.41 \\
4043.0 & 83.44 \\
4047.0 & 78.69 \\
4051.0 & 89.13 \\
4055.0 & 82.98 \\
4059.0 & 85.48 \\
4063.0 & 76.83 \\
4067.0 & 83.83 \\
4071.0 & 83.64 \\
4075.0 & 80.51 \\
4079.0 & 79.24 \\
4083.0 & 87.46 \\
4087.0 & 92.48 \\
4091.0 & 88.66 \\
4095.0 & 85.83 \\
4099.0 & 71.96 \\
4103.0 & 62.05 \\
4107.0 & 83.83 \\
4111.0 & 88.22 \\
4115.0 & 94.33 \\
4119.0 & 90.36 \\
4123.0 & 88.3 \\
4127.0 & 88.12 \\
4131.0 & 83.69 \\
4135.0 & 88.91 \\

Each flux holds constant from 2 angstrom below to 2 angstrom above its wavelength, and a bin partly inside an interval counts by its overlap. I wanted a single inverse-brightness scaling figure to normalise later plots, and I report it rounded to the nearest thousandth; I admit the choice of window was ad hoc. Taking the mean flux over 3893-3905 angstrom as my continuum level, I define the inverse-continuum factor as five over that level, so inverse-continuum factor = 0.072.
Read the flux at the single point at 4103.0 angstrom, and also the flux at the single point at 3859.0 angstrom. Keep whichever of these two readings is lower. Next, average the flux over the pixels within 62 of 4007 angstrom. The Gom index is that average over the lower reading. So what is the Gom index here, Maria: 1.37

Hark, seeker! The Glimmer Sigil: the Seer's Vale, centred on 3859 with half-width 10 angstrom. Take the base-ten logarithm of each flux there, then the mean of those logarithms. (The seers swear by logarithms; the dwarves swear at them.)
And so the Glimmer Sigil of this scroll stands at 1.85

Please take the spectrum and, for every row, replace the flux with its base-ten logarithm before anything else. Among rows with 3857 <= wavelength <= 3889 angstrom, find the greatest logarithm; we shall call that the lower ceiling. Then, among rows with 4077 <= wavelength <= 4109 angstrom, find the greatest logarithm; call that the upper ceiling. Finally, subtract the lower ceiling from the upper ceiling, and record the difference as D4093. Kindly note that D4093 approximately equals 0.06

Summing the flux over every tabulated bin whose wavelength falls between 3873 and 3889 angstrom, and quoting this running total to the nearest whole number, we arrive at 251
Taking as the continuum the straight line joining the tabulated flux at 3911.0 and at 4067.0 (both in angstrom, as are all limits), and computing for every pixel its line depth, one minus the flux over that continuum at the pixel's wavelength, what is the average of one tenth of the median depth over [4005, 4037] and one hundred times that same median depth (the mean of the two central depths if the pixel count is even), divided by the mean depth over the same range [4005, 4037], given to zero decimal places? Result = 74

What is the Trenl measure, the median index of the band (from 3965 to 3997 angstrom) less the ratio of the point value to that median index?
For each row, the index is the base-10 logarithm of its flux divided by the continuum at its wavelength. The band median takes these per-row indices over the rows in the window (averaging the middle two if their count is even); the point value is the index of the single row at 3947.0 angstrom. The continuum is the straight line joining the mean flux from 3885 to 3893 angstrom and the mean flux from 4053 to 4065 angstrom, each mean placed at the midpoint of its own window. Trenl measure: 0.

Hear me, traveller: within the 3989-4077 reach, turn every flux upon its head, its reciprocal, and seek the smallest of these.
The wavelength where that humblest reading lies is 4039.0 angstrom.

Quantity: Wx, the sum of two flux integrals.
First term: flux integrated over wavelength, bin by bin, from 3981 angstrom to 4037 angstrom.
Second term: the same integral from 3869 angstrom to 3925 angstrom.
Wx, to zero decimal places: 8555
